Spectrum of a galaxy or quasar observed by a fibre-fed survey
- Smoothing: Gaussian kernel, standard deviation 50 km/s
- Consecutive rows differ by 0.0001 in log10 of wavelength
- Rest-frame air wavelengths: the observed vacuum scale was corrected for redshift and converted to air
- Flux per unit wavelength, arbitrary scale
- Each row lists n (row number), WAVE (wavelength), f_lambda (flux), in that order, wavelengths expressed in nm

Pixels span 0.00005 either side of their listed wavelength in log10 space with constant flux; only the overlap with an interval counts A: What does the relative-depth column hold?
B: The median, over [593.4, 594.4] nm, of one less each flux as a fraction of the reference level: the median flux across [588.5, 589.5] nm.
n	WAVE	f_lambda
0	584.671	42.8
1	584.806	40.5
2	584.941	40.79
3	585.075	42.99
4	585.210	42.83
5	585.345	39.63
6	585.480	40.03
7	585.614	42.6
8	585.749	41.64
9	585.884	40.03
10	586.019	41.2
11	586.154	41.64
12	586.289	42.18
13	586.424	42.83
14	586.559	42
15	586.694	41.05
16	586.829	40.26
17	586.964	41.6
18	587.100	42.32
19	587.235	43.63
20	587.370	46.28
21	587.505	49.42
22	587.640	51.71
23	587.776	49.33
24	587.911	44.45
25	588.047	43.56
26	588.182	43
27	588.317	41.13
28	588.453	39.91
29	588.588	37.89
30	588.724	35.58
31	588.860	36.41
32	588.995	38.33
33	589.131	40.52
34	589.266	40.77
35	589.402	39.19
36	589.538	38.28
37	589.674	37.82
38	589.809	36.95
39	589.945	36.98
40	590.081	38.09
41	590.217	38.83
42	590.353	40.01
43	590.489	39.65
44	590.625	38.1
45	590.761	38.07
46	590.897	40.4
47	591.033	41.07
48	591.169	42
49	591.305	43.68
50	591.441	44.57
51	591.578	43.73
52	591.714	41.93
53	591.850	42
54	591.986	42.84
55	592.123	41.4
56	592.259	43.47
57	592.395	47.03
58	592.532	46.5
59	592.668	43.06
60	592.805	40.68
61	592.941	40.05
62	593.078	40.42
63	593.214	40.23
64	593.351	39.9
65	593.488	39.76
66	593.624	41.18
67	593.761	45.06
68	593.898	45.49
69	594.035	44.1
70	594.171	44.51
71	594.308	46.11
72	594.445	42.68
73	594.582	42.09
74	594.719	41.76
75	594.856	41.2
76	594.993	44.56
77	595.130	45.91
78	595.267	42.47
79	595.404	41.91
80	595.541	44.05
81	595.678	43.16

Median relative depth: -0.16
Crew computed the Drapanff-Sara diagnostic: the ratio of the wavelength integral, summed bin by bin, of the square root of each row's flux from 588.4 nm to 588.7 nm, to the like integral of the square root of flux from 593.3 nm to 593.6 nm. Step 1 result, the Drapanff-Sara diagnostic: 0.98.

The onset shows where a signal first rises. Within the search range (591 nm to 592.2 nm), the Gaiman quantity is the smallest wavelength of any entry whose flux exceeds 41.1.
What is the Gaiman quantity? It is 591.169 nm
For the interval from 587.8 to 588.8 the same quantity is 587.911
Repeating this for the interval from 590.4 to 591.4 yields 591.169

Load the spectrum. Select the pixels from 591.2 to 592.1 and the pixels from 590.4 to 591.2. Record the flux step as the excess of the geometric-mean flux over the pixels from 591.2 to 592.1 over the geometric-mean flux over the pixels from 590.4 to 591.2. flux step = 3.3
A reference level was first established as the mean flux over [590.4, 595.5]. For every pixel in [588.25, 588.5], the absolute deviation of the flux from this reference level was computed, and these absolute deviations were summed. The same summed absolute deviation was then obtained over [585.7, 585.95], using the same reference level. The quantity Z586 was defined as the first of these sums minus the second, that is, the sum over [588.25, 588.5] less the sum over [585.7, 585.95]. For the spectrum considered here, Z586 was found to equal 1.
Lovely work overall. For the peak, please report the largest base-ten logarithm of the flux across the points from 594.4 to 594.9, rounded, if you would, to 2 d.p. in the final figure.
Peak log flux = 1.63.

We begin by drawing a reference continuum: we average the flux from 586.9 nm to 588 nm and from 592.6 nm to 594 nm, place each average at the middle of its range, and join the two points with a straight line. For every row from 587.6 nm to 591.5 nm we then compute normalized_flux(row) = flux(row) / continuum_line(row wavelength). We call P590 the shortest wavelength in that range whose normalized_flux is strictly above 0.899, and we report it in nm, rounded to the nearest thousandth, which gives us 587.640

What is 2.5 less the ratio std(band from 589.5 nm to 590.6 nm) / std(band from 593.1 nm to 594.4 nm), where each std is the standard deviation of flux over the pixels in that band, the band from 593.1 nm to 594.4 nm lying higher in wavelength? 2.1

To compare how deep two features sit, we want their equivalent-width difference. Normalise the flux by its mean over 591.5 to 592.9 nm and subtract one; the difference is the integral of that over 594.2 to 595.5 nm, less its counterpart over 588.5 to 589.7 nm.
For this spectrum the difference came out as 0.14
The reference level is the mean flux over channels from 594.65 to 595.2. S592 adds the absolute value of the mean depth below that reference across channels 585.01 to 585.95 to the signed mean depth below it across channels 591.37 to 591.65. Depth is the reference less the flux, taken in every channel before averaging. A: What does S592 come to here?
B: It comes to 1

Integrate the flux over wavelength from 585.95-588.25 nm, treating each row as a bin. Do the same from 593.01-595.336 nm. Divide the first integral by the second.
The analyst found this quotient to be 1.01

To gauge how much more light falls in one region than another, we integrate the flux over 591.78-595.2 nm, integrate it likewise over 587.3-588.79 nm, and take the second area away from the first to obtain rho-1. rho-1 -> 81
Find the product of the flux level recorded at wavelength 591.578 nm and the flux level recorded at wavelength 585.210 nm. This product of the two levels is 1873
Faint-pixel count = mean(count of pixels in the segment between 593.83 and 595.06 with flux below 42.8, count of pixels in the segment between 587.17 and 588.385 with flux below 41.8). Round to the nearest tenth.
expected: 2.5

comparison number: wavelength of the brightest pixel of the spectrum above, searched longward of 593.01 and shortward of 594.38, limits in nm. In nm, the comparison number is 594.308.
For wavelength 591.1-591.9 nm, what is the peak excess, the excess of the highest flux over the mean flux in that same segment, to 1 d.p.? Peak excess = 1.6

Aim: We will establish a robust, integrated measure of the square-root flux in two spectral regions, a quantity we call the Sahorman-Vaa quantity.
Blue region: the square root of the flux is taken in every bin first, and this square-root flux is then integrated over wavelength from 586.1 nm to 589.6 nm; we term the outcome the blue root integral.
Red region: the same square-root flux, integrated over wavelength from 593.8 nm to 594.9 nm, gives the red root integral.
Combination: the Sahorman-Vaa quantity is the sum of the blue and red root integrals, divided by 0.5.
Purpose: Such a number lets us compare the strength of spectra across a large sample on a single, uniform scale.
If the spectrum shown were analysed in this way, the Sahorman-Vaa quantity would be 60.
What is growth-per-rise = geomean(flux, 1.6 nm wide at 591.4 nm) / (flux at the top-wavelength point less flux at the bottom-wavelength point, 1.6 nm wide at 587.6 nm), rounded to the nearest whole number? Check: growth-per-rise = 48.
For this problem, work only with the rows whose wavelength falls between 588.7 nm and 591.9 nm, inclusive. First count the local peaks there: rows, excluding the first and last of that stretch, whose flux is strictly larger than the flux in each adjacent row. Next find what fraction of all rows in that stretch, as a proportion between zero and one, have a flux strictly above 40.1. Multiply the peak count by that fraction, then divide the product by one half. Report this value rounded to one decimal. 2.5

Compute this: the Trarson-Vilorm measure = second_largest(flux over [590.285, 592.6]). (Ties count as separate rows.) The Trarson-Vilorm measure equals 46.5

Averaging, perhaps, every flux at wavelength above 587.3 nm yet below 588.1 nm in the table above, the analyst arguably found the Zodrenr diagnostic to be 47.5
